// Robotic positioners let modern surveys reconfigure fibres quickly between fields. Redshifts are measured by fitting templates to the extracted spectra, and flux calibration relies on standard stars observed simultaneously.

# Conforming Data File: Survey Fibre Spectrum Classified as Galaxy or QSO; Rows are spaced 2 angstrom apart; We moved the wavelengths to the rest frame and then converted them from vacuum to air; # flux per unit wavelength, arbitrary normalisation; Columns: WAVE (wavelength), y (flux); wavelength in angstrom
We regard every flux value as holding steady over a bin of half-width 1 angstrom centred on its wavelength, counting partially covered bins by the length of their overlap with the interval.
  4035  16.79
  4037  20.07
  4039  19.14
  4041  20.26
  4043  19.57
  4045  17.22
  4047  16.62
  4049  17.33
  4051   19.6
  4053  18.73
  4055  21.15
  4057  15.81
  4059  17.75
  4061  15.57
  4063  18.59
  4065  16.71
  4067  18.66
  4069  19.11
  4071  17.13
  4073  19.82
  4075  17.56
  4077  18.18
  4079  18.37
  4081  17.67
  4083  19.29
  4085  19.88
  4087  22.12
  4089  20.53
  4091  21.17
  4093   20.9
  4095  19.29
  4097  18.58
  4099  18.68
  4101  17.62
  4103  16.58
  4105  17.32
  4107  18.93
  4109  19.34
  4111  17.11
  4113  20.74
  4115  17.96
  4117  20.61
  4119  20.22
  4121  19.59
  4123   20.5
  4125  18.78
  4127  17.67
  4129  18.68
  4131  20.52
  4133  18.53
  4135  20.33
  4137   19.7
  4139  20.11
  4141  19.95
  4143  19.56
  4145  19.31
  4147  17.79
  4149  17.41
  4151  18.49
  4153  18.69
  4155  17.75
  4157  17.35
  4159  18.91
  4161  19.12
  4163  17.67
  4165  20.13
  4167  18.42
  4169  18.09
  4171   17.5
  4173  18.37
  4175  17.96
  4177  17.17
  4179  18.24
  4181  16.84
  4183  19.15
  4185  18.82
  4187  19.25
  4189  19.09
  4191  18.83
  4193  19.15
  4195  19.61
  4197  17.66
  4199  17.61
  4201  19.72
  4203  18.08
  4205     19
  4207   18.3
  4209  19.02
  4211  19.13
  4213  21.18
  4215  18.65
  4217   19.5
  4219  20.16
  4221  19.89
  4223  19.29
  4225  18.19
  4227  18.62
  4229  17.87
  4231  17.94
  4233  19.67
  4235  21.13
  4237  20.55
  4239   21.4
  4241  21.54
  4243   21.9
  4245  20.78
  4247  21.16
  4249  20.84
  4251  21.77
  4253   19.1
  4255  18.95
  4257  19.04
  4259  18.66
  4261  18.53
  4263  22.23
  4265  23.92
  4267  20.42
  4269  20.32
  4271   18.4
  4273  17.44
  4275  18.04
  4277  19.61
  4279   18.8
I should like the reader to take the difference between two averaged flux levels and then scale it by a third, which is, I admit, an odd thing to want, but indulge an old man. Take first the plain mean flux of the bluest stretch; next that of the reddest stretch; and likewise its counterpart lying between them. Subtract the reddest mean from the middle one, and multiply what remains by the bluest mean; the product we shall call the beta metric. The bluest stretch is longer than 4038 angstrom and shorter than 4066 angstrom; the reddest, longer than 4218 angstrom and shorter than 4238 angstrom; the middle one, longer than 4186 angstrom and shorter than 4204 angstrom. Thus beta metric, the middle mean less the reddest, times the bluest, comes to -10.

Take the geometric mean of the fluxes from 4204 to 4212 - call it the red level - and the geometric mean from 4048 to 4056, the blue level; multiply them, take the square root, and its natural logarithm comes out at 2.94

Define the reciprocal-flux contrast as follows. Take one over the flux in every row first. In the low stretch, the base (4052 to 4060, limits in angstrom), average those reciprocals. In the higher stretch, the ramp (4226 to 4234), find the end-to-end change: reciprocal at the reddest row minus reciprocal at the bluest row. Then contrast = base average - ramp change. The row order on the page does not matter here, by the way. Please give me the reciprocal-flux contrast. 0.058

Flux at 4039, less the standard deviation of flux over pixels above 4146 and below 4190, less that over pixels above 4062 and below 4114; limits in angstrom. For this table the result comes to 16.9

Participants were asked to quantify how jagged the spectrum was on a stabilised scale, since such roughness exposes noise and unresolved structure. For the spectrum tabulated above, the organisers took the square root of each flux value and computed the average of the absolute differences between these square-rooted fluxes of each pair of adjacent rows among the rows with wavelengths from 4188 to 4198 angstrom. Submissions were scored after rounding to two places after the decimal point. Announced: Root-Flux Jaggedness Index 0.09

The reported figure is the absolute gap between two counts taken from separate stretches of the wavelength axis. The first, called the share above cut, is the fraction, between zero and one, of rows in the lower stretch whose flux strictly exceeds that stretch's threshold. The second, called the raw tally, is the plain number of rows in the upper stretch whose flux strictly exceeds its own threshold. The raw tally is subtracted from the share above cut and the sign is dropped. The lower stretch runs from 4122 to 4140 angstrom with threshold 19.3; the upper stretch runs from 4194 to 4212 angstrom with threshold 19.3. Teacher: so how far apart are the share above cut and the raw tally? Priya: 1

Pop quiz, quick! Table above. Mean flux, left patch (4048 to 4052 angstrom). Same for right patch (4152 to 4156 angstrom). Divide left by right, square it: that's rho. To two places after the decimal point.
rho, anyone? 1.03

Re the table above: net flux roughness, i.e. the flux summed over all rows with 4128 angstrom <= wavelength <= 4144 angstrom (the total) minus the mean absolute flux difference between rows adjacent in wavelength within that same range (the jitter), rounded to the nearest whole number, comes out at 156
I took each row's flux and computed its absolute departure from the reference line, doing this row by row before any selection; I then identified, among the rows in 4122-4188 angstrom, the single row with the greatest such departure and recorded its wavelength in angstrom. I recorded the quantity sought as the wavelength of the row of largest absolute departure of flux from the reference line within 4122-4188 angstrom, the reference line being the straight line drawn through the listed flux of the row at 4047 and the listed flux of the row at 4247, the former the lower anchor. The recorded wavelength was 4181 angstrom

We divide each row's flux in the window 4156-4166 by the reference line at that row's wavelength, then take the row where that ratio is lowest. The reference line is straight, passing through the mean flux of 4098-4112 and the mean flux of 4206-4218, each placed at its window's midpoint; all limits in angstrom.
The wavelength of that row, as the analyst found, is 4157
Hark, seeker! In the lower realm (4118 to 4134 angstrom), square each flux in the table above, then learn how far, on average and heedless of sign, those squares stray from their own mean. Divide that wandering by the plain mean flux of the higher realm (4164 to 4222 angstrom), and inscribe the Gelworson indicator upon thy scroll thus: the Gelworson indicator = 1.8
